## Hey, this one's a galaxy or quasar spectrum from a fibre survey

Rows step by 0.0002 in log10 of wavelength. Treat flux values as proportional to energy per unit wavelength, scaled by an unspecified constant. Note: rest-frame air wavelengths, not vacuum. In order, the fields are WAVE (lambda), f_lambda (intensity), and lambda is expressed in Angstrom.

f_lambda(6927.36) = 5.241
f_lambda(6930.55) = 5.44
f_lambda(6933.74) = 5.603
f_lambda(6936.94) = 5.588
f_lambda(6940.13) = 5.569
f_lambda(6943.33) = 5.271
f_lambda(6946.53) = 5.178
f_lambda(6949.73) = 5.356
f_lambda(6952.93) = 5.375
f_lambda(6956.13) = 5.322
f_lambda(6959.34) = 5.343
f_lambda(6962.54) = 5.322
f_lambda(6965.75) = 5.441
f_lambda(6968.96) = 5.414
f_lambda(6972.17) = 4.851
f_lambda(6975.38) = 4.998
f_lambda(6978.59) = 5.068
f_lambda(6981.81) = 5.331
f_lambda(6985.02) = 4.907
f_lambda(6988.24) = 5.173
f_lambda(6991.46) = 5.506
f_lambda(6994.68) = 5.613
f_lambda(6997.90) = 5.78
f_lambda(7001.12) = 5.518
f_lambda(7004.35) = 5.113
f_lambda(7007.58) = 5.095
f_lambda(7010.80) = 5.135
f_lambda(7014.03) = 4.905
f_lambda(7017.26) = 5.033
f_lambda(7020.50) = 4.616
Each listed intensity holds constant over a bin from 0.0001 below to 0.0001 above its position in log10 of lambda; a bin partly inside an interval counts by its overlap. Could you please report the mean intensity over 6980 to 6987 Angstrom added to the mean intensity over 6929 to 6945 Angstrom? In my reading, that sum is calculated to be 10.6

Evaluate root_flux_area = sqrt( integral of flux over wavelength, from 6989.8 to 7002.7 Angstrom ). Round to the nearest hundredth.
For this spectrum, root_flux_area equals 8.50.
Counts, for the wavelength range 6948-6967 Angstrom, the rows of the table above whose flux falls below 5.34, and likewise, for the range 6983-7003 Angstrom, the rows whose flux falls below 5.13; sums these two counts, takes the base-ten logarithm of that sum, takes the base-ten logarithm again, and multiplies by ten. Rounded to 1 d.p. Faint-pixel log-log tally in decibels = -3.2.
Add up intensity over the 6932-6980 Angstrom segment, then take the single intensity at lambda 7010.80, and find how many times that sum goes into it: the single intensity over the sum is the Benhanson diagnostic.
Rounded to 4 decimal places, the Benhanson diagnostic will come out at 0.0644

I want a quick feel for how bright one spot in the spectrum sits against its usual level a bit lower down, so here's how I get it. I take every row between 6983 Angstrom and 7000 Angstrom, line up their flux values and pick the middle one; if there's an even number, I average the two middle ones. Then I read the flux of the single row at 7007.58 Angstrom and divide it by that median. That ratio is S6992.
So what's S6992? 0.925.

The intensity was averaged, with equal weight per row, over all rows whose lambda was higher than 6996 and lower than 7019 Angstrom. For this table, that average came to 5.23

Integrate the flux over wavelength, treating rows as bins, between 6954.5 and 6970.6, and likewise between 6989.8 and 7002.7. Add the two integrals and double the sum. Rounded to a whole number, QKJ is 317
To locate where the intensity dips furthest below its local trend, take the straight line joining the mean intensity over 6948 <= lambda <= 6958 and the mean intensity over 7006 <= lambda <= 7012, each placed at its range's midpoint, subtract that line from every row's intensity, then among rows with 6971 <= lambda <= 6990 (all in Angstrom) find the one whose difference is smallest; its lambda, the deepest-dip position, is 6972.17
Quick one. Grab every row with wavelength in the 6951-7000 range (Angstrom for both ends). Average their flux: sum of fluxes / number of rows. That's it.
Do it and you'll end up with 5.30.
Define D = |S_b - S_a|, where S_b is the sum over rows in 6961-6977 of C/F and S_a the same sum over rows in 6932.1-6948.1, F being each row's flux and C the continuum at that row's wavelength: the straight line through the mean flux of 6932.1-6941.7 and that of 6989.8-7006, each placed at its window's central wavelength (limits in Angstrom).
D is 0.2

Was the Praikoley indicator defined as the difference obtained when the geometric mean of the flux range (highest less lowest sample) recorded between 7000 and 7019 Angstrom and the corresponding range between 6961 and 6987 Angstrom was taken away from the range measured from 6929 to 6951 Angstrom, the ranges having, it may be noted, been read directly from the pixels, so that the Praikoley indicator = -0.18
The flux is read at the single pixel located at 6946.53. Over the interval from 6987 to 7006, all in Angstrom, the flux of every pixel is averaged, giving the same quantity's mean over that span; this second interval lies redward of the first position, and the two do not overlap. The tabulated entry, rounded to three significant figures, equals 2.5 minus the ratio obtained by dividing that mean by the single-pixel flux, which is 1.45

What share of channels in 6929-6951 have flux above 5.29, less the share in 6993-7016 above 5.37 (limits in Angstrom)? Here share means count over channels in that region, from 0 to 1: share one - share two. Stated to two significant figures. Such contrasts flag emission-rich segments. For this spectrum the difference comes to 0.29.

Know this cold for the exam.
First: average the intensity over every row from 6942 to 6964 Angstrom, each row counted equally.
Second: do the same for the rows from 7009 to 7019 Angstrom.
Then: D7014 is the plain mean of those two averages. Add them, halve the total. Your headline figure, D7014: 5.17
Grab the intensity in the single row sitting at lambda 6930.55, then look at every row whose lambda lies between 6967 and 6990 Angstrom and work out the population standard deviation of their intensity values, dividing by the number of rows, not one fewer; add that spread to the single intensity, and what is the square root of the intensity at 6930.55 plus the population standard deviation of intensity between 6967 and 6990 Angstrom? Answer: 2.37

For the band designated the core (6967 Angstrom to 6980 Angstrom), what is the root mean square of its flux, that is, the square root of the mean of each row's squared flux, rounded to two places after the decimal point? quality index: 5.09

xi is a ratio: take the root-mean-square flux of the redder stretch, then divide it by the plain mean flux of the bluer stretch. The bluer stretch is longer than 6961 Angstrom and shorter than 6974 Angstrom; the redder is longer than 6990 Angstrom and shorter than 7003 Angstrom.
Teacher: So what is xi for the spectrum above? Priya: 1.07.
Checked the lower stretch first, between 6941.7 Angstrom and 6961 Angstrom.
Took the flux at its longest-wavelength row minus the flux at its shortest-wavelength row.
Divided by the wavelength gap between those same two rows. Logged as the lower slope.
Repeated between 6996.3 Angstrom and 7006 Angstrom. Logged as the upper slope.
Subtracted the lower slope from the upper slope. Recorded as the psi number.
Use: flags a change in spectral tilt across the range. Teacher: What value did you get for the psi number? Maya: -0.11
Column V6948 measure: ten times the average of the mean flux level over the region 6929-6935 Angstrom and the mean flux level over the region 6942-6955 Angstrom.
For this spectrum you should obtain 54.1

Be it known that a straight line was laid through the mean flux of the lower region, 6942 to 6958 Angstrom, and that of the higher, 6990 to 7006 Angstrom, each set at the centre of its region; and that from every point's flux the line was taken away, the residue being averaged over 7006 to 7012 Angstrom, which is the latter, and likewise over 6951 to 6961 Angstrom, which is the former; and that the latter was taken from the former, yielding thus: 0.46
